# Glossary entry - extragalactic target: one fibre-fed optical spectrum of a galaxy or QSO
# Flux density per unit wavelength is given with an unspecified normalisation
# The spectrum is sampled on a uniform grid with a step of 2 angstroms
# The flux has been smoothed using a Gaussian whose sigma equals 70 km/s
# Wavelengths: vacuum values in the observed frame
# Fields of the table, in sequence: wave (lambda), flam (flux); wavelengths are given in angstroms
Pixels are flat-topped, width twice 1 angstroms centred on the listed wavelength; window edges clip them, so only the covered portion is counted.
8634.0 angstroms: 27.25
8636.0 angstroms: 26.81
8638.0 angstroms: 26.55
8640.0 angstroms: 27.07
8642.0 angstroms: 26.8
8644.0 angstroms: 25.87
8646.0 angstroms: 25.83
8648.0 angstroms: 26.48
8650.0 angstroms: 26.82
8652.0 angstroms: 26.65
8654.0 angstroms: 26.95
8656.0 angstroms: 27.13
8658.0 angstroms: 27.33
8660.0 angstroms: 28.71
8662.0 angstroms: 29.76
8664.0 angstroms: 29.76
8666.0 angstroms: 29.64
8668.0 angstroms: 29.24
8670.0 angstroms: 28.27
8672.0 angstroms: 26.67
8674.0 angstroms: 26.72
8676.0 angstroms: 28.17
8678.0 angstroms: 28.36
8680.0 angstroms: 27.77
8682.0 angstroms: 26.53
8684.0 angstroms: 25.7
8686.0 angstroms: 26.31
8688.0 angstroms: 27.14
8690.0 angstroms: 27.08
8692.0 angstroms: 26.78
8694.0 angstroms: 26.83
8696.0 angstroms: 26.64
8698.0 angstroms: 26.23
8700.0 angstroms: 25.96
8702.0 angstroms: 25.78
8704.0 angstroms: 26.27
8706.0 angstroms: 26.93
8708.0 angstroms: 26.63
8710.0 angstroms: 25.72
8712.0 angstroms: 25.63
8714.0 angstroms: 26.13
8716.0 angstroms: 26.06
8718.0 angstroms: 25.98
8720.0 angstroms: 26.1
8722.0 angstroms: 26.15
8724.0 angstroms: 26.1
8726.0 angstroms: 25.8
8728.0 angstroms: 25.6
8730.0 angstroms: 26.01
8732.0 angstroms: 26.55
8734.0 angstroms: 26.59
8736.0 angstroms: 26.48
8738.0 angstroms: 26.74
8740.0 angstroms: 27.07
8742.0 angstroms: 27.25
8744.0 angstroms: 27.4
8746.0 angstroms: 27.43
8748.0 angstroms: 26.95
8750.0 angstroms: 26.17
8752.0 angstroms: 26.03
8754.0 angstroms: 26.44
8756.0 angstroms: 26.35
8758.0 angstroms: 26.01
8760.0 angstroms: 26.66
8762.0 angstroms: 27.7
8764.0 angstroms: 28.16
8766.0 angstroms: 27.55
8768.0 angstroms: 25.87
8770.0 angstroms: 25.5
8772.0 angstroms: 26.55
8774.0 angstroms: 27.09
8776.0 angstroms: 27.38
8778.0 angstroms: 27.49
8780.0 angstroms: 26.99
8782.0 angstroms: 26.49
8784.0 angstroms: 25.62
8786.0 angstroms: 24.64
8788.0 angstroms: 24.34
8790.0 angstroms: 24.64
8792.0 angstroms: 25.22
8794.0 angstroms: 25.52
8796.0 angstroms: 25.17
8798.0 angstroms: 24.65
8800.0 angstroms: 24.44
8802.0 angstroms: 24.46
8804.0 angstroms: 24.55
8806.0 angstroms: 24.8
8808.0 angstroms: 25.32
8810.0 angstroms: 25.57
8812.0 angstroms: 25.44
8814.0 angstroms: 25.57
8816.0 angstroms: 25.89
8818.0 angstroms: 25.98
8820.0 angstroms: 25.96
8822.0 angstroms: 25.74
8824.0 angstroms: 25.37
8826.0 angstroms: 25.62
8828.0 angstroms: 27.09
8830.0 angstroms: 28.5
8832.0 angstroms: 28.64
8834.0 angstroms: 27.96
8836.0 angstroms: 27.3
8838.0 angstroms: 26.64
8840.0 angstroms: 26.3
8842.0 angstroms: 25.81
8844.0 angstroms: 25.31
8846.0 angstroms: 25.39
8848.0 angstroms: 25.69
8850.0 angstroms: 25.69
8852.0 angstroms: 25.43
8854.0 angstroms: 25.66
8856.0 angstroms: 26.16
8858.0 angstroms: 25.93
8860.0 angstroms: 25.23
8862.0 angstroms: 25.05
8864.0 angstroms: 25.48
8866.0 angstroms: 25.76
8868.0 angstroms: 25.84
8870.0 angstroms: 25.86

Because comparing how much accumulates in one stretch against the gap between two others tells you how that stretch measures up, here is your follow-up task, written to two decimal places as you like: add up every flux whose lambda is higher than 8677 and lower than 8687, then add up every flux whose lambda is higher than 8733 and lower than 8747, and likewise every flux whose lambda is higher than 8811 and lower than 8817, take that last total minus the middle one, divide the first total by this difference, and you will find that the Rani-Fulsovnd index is -1.20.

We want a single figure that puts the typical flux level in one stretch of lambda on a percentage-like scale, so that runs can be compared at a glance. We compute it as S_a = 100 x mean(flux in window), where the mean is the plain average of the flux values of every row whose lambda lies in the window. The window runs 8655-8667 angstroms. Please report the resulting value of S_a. 2872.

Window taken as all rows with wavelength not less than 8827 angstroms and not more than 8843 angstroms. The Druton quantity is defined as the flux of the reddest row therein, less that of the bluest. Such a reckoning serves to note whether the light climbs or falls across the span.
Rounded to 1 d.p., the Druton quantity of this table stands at -1.3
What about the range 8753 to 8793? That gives -1.2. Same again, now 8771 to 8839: 0.1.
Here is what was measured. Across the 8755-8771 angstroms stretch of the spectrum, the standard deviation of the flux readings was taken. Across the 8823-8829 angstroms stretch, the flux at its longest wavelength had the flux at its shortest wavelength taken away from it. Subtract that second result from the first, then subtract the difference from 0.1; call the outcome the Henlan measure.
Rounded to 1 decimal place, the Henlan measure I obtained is 0.9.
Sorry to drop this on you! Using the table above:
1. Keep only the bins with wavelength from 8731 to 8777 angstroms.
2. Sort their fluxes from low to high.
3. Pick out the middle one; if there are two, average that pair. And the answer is 26.7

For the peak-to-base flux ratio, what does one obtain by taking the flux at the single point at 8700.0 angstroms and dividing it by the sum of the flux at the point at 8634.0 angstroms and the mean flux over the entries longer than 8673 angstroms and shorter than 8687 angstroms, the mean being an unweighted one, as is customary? 0.478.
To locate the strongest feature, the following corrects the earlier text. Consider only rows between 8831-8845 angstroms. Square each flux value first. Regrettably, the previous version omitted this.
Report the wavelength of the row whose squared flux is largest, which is 8832.0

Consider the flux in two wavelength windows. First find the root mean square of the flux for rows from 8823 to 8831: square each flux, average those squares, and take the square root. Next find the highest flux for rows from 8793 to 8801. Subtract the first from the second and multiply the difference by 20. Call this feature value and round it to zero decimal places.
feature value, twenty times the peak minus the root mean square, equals -23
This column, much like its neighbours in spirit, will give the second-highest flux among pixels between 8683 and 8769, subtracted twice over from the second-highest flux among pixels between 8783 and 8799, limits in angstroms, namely -30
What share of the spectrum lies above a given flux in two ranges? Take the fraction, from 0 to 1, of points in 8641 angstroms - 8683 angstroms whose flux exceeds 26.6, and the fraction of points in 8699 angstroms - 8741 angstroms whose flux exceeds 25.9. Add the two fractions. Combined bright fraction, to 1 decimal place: 1.6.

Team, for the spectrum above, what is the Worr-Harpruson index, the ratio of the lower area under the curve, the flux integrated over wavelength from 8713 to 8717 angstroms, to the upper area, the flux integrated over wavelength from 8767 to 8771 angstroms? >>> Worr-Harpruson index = 1.02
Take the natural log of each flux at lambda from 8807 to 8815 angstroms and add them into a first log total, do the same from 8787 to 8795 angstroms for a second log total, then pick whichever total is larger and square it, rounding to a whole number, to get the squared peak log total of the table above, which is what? 168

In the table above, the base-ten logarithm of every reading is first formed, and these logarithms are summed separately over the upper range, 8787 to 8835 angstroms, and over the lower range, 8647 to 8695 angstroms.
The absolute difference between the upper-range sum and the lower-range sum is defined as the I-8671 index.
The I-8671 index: 0.7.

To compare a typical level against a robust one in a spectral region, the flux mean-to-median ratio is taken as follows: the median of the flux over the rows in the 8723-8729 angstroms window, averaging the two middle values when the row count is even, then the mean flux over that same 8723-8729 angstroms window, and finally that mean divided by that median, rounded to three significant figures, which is 1.00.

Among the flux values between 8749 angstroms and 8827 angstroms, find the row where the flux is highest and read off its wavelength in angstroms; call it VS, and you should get 8764.0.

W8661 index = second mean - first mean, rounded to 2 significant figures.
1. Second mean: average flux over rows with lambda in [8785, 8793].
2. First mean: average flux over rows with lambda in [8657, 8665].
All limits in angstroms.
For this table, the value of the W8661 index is -4.2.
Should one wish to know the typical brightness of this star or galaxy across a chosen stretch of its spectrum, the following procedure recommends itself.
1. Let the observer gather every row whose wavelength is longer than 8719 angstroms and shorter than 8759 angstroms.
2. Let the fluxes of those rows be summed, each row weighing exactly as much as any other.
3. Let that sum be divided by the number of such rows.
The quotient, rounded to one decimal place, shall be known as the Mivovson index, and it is 26.5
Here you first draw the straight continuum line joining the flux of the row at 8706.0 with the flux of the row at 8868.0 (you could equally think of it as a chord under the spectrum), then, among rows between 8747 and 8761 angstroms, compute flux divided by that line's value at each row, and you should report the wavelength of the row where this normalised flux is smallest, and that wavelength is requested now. 8752.0 angstroms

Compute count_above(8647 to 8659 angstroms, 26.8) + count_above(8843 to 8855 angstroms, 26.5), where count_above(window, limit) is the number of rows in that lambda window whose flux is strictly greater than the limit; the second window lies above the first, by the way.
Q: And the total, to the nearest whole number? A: 4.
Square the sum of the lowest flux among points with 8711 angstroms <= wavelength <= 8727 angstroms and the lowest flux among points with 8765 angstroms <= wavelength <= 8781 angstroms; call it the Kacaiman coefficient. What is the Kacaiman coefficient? 2614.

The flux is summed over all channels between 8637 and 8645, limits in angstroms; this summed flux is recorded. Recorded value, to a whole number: 106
